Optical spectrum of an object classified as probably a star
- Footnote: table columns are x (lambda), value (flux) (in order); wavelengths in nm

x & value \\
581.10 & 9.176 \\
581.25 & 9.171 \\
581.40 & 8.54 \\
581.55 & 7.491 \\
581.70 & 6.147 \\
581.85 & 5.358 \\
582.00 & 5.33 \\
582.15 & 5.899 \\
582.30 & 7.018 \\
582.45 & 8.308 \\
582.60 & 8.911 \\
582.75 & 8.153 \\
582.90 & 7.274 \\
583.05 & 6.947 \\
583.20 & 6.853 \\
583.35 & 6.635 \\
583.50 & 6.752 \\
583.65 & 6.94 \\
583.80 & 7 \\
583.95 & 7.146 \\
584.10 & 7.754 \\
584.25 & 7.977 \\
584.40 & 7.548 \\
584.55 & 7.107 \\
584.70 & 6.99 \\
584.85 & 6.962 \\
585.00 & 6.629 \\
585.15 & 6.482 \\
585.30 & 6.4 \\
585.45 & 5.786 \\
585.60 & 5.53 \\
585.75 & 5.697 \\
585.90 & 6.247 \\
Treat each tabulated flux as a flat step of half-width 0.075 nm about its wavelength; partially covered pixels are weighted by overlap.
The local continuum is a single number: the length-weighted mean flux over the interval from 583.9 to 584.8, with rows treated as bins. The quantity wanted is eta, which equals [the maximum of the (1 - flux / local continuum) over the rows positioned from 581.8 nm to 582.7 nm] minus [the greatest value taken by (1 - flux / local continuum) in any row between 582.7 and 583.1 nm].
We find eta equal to 0.22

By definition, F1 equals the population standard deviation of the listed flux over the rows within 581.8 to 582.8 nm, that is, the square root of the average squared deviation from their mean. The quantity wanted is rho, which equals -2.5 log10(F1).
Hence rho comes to -0.4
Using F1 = 1.38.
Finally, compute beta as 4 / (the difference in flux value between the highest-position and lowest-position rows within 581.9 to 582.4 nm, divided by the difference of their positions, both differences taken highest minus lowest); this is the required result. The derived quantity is 0.7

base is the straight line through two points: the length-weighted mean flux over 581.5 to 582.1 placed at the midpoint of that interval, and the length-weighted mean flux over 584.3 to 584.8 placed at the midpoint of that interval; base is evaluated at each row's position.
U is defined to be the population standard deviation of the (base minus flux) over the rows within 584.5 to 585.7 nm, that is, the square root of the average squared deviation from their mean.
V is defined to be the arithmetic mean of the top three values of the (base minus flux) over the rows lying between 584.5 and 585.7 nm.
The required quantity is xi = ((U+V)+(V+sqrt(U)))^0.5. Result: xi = 2.2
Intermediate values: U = 0.68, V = 1.7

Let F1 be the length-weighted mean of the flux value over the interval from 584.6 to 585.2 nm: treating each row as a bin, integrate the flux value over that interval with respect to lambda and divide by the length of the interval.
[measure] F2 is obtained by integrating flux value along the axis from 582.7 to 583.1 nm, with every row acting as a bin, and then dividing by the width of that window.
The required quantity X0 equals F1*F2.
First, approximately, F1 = 6.79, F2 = 7.4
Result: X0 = 51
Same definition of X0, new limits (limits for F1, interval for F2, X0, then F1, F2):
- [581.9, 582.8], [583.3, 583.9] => 49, 7.19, 6.9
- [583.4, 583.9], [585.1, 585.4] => 44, 6.90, 6.4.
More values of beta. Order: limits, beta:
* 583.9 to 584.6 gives -61.5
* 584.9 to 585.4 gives -5.2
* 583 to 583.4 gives -3.8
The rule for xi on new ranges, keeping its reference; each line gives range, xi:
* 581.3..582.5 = 1.9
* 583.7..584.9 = 1.3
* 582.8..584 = 0.9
